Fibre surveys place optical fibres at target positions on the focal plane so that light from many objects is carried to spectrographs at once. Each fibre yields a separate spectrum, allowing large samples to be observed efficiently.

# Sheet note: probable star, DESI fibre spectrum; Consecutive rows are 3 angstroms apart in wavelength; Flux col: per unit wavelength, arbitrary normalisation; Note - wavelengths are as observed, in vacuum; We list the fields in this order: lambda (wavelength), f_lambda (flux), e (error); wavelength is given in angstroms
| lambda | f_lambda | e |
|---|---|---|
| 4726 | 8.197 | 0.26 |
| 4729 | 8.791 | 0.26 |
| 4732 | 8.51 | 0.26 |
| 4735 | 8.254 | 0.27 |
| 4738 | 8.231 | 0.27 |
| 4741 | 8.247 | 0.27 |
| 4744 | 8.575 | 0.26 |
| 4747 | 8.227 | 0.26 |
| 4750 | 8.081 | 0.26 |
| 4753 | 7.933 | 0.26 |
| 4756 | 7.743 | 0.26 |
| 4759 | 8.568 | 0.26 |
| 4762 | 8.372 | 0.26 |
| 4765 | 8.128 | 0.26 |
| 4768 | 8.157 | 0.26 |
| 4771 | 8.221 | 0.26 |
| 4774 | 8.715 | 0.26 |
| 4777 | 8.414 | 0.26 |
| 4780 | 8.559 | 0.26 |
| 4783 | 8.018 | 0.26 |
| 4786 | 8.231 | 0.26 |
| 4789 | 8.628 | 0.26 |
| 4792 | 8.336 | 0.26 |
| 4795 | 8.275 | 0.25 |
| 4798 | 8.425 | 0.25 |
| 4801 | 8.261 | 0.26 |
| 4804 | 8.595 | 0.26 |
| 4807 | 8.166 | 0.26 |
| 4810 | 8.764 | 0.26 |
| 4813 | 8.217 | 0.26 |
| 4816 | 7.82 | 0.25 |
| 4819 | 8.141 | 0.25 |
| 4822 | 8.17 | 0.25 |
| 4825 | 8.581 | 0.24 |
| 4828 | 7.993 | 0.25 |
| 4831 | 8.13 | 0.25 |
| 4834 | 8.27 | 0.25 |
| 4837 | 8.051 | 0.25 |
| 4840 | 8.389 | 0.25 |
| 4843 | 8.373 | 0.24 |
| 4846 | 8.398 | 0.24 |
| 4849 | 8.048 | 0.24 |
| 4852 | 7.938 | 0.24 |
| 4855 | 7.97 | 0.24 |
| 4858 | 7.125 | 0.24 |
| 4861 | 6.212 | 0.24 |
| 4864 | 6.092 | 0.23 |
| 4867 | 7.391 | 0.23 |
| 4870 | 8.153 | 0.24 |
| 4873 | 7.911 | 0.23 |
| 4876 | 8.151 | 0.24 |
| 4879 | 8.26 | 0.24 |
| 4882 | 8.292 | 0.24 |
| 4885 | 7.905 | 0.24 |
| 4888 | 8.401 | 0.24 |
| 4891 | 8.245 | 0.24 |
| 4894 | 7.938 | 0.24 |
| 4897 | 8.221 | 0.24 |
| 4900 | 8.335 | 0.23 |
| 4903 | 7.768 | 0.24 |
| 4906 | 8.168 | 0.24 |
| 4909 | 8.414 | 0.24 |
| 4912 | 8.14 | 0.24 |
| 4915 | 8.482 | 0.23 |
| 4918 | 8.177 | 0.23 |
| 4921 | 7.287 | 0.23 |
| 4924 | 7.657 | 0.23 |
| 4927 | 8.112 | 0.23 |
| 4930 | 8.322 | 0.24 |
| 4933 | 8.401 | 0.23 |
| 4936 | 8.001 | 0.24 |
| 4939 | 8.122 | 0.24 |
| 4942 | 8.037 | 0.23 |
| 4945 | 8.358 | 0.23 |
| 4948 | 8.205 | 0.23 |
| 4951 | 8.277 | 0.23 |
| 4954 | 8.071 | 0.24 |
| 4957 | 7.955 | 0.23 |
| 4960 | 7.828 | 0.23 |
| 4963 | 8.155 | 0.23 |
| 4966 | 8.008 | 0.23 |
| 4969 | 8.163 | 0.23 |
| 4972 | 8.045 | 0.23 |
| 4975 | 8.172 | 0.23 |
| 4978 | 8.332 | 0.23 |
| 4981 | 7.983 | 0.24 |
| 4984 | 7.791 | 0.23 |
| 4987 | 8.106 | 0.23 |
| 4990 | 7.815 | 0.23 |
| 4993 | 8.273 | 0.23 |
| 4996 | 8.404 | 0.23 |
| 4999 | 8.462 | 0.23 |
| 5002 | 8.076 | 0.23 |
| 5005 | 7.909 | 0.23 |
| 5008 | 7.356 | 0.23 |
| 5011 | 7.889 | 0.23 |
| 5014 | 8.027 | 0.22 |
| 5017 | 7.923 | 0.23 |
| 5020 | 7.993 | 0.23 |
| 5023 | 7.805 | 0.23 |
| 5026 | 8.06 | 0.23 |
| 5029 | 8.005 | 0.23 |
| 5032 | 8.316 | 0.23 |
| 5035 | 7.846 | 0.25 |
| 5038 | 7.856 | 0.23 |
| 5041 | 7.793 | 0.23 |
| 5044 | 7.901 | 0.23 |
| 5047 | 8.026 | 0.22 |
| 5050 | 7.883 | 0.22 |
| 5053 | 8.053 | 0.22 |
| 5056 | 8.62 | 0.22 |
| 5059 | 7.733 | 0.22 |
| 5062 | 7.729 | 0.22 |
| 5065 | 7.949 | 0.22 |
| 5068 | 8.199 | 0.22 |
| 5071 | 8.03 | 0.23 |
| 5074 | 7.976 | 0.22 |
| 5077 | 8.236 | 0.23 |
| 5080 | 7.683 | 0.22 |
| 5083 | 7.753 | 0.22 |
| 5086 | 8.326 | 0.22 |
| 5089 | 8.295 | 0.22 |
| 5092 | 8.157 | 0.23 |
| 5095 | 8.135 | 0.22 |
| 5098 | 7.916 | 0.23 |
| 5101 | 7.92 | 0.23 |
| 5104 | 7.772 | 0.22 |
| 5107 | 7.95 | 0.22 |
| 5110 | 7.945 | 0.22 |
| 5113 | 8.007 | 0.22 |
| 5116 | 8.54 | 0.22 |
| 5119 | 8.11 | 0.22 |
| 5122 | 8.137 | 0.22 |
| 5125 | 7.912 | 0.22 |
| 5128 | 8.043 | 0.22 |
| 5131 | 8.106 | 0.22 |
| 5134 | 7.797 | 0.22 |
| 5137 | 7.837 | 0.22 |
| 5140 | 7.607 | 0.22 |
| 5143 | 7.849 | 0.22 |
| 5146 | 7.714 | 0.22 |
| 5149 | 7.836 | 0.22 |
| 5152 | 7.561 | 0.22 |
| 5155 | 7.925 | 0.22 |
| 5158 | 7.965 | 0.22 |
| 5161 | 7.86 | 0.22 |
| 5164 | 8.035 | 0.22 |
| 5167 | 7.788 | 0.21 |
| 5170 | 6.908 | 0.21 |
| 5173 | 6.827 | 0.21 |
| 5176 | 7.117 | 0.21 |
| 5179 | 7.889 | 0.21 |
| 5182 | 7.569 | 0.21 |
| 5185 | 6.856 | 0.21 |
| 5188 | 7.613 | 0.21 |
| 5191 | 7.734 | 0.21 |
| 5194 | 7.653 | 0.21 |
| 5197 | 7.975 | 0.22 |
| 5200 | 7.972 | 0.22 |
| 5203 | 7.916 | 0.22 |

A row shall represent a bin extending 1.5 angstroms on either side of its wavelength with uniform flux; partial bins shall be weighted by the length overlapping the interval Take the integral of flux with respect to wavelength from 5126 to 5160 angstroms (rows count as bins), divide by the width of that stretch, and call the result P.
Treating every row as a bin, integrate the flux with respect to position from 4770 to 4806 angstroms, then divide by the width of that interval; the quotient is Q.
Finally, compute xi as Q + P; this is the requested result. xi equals 16.2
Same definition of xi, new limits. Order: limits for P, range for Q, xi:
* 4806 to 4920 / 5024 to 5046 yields 16.0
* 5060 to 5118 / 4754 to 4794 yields 16.3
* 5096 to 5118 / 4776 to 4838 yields 16.3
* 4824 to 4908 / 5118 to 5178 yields 15.7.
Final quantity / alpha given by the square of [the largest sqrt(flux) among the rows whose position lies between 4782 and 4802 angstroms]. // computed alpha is 8.6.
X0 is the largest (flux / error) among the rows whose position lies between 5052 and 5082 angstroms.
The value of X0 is 39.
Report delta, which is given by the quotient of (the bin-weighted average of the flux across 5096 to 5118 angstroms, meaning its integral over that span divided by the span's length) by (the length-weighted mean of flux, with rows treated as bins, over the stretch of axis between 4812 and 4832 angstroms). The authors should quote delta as 0.983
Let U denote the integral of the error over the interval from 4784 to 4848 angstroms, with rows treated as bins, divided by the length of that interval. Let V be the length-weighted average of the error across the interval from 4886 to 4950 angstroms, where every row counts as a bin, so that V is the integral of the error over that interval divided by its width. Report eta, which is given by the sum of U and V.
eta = 0.488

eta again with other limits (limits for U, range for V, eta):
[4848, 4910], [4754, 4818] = 0.497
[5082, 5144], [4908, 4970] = 0.454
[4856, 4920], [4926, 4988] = 0.470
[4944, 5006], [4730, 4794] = 0.492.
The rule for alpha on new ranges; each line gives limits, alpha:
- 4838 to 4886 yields 8.4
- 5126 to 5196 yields 8.1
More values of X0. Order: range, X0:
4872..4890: 35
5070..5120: 39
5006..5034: 36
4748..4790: 34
